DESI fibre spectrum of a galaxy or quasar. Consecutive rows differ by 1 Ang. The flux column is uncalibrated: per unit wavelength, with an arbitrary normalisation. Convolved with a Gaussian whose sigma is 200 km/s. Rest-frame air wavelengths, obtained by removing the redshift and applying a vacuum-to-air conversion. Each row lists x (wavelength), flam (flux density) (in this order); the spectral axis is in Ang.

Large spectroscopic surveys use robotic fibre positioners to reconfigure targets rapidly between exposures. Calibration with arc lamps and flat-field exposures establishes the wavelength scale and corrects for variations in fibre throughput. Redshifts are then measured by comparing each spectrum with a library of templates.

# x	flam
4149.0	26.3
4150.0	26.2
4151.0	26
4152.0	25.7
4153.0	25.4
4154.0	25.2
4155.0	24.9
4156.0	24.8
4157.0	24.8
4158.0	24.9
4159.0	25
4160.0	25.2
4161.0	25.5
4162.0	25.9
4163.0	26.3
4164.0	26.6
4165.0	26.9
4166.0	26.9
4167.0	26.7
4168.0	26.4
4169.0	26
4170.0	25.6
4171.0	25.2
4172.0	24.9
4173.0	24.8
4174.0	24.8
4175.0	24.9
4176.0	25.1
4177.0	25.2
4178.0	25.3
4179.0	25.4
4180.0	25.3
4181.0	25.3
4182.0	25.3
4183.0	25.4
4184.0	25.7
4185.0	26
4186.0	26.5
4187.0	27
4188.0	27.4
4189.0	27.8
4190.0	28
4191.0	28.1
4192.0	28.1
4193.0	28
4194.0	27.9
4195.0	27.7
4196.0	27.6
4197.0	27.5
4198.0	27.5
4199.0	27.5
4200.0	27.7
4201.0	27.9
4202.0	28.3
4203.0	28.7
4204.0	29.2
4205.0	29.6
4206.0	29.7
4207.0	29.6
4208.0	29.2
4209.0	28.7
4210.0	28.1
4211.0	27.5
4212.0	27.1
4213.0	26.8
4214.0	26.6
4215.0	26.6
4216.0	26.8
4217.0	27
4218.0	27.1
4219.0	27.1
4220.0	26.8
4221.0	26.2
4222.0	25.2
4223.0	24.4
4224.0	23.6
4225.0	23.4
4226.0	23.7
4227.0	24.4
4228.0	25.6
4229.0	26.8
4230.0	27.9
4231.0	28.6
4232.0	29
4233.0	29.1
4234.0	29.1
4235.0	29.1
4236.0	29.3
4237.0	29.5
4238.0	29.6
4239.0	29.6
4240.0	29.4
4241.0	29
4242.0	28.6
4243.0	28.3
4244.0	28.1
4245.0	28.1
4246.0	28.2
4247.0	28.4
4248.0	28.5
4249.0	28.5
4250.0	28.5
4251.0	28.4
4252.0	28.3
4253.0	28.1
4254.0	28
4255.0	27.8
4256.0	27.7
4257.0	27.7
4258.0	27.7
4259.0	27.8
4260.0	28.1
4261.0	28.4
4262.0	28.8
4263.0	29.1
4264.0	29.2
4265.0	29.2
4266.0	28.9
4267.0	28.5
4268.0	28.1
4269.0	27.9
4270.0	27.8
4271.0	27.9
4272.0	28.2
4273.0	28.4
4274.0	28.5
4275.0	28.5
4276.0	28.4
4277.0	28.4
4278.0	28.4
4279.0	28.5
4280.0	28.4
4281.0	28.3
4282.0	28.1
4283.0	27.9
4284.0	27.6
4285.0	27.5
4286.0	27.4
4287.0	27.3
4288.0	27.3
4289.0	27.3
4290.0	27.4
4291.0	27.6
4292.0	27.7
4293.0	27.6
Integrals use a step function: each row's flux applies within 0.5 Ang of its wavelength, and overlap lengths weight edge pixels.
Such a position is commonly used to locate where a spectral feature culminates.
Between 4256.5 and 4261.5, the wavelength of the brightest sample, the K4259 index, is 4261.0 Ang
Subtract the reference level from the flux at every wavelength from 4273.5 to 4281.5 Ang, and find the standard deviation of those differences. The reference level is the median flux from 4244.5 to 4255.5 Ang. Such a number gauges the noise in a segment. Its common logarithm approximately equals -1.2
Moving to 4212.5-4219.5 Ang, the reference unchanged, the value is -0.7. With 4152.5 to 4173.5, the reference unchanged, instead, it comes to -0.1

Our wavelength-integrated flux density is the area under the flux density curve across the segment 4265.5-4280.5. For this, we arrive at 425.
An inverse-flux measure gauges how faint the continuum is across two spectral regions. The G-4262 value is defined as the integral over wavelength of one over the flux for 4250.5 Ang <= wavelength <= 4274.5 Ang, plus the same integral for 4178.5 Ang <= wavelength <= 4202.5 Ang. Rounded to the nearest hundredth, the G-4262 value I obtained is 1.74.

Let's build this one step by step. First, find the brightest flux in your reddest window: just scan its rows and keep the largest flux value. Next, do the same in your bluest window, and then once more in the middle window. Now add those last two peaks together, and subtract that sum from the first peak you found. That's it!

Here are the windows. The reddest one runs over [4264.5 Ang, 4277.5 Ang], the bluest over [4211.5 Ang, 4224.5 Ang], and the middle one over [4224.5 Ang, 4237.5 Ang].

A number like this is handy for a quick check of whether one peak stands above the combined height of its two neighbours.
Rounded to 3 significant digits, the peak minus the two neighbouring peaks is -27.4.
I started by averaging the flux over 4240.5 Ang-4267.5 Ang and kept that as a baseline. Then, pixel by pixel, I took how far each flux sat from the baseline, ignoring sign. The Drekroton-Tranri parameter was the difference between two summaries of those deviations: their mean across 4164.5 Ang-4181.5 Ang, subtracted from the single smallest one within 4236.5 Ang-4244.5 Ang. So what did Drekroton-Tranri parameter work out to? -2.7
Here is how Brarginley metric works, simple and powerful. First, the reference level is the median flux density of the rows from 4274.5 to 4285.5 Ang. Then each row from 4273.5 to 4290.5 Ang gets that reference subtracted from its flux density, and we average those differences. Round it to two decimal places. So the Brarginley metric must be -0.45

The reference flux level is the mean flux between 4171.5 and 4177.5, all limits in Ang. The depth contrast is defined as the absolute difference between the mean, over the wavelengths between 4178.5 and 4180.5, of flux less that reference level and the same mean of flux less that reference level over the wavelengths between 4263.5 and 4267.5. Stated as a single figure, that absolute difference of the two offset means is 3.6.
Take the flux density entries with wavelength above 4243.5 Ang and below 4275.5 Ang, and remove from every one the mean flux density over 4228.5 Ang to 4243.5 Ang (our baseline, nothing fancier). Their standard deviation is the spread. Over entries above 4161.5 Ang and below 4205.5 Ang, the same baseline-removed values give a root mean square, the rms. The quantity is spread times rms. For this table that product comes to 1.1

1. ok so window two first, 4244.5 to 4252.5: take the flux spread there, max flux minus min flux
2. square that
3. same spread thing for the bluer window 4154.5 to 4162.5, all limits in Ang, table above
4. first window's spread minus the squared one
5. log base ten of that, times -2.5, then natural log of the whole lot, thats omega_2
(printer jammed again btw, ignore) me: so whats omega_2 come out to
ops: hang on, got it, -2.7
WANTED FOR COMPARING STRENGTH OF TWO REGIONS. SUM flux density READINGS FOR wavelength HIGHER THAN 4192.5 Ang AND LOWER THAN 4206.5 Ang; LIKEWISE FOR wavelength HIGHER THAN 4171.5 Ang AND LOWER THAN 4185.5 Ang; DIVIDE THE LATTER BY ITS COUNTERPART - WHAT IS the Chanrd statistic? 0.90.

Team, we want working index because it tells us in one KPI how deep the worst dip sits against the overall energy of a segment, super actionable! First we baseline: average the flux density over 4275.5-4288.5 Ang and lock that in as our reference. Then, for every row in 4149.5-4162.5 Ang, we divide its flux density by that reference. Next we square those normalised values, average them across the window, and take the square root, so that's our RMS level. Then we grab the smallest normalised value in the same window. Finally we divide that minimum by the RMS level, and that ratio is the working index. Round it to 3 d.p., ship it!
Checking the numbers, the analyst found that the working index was 0.978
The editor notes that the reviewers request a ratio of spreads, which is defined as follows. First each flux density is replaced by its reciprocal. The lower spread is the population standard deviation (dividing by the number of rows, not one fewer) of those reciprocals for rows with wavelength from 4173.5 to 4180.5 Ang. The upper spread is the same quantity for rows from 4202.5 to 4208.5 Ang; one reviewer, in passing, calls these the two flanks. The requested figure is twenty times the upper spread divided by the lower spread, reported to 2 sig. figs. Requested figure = 25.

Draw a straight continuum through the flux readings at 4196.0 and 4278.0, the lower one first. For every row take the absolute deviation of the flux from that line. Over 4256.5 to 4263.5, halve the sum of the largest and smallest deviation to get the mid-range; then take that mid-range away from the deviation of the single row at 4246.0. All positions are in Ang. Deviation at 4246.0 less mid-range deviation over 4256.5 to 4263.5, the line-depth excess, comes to -0.37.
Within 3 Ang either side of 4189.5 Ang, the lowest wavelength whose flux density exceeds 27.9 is 4190.0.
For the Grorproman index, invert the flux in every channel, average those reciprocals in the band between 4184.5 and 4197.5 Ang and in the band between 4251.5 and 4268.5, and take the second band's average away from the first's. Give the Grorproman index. 0.0010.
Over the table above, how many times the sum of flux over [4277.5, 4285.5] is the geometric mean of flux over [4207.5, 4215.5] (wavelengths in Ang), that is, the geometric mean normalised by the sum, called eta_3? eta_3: 0.123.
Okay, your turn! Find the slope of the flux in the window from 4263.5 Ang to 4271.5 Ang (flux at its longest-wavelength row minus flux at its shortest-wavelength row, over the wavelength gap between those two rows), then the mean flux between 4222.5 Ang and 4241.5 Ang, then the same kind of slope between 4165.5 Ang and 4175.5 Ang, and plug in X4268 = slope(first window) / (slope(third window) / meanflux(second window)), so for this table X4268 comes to 23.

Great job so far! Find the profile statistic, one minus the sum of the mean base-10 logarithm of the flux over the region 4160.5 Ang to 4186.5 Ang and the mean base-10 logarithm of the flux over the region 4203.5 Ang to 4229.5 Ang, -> -1.84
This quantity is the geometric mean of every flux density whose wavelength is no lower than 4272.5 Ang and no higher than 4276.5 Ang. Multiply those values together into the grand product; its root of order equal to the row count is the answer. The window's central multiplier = 28.4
